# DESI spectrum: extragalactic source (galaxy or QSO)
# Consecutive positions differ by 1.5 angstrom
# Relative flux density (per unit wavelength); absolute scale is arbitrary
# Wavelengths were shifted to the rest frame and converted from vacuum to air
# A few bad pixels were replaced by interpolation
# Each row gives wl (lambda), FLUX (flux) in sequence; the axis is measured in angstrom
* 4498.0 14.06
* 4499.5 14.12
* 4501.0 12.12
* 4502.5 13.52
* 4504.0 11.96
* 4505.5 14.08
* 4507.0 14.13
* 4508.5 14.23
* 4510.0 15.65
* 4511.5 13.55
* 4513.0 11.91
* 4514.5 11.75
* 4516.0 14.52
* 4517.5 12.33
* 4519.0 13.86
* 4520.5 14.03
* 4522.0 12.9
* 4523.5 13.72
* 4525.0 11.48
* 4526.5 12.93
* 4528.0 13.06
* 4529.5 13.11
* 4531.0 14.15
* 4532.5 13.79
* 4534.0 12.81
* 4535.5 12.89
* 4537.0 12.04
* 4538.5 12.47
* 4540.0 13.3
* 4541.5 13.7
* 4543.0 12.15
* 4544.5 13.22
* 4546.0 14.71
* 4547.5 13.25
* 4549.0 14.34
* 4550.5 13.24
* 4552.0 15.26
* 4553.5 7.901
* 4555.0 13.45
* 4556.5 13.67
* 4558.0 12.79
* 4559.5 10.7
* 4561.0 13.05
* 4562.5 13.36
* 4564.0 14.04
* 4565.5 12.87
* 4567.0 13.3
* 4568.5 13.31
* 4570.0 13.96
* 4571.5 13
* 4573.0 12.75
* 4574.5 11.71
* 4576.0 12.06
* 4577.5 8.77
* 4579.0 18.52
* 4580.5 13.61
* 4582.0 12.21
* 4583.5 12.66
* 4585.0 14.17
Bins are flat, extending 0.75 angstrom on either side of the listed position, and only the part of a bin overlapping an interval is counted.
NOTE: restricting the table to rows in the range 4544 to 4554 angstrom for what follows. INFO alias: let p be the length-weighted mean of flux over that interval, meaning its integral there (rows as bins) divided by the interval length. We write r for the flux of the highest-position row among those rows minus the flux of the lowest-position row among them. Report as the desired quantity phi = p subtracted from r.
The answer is -18.6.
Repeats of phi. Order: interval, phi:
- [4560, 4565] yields -12.3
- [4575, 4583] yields -12.8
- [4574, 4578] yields -13.9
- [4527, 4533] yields -12.8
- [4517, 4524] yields -12.0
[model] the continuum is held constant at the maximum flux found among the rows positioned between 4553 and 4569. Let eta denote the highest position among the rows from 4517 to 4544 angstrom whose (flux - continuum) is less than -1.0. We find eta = 4543.0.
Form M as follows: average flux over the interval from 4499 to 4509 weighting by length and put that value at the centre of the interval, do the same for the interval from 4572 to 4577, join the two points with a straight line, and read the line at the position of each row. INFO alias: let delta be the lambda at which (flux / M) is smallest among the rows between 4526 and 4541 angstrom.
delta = 4537.0 angstrom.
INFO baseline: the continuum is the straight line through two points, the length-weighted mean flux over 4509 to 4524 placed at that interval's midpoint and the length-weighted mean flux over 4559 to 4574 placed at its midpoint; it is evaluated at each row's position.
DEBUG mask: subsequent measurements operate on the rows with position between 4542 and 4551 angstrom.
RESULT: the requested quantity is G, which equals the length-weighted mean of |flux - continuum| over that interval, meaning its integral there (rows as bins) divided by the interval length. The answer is 0.7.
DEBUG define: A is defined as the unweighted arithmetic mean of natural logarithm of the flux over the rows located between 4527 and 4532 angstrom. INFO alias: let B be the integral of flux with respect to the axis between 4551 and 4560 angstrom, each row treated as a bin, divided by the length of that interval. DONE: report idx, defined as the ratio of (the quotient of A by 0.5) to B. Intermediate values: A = 2.60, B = 12.4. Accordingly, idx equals 0.420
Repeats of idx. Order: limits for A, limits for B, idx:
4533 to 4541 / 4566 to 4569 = 0.383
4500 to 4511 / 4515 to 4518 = 0.390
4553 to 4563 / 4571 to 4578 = 0.423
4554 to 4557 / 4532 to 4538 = 0.406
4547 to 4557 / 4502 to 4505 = 0.399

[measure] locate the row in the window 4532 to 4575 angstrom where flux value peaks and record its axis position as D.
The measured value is 4552.0 angstrom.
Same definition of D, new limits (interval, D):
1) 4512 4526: 4516.0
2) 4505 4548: 4510.0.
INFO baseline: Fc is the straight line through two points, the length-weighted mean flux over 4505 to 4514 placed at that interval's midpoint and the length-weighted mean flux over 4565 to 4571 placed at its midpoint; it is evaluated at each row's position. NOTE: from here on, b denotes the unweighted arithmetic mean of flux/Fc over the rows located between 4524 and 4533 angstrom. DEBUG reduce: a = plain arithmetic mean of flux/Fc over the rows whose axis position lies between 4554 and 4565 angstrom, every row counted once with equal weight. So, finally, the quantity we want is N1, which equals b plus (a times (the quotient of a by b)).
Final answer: 1.94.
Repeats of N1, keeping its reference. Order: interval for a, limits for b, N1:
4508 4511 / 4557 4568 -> 2.17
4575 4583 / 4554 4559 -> 1.96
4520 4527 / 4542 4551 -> 1.90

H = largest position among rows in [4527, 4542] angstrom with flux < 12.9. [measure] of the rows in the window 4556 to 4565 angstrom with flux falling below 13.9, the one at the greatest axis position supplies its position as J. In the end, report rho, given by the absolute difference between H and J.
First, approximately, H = 4538.5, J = 4562.5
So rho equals 24.0 angstrom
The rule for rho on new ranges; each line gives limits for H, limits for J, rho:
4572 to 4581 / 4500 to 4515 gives 63.0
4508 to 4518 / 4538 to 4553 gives 33.0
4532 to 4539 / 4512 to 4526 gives 13.5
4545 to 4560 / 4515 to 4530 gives 30.0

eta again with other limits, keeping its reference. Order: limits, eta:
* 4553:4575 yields 4574.5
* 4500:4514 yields 4513.0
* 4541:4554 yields 4553.5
